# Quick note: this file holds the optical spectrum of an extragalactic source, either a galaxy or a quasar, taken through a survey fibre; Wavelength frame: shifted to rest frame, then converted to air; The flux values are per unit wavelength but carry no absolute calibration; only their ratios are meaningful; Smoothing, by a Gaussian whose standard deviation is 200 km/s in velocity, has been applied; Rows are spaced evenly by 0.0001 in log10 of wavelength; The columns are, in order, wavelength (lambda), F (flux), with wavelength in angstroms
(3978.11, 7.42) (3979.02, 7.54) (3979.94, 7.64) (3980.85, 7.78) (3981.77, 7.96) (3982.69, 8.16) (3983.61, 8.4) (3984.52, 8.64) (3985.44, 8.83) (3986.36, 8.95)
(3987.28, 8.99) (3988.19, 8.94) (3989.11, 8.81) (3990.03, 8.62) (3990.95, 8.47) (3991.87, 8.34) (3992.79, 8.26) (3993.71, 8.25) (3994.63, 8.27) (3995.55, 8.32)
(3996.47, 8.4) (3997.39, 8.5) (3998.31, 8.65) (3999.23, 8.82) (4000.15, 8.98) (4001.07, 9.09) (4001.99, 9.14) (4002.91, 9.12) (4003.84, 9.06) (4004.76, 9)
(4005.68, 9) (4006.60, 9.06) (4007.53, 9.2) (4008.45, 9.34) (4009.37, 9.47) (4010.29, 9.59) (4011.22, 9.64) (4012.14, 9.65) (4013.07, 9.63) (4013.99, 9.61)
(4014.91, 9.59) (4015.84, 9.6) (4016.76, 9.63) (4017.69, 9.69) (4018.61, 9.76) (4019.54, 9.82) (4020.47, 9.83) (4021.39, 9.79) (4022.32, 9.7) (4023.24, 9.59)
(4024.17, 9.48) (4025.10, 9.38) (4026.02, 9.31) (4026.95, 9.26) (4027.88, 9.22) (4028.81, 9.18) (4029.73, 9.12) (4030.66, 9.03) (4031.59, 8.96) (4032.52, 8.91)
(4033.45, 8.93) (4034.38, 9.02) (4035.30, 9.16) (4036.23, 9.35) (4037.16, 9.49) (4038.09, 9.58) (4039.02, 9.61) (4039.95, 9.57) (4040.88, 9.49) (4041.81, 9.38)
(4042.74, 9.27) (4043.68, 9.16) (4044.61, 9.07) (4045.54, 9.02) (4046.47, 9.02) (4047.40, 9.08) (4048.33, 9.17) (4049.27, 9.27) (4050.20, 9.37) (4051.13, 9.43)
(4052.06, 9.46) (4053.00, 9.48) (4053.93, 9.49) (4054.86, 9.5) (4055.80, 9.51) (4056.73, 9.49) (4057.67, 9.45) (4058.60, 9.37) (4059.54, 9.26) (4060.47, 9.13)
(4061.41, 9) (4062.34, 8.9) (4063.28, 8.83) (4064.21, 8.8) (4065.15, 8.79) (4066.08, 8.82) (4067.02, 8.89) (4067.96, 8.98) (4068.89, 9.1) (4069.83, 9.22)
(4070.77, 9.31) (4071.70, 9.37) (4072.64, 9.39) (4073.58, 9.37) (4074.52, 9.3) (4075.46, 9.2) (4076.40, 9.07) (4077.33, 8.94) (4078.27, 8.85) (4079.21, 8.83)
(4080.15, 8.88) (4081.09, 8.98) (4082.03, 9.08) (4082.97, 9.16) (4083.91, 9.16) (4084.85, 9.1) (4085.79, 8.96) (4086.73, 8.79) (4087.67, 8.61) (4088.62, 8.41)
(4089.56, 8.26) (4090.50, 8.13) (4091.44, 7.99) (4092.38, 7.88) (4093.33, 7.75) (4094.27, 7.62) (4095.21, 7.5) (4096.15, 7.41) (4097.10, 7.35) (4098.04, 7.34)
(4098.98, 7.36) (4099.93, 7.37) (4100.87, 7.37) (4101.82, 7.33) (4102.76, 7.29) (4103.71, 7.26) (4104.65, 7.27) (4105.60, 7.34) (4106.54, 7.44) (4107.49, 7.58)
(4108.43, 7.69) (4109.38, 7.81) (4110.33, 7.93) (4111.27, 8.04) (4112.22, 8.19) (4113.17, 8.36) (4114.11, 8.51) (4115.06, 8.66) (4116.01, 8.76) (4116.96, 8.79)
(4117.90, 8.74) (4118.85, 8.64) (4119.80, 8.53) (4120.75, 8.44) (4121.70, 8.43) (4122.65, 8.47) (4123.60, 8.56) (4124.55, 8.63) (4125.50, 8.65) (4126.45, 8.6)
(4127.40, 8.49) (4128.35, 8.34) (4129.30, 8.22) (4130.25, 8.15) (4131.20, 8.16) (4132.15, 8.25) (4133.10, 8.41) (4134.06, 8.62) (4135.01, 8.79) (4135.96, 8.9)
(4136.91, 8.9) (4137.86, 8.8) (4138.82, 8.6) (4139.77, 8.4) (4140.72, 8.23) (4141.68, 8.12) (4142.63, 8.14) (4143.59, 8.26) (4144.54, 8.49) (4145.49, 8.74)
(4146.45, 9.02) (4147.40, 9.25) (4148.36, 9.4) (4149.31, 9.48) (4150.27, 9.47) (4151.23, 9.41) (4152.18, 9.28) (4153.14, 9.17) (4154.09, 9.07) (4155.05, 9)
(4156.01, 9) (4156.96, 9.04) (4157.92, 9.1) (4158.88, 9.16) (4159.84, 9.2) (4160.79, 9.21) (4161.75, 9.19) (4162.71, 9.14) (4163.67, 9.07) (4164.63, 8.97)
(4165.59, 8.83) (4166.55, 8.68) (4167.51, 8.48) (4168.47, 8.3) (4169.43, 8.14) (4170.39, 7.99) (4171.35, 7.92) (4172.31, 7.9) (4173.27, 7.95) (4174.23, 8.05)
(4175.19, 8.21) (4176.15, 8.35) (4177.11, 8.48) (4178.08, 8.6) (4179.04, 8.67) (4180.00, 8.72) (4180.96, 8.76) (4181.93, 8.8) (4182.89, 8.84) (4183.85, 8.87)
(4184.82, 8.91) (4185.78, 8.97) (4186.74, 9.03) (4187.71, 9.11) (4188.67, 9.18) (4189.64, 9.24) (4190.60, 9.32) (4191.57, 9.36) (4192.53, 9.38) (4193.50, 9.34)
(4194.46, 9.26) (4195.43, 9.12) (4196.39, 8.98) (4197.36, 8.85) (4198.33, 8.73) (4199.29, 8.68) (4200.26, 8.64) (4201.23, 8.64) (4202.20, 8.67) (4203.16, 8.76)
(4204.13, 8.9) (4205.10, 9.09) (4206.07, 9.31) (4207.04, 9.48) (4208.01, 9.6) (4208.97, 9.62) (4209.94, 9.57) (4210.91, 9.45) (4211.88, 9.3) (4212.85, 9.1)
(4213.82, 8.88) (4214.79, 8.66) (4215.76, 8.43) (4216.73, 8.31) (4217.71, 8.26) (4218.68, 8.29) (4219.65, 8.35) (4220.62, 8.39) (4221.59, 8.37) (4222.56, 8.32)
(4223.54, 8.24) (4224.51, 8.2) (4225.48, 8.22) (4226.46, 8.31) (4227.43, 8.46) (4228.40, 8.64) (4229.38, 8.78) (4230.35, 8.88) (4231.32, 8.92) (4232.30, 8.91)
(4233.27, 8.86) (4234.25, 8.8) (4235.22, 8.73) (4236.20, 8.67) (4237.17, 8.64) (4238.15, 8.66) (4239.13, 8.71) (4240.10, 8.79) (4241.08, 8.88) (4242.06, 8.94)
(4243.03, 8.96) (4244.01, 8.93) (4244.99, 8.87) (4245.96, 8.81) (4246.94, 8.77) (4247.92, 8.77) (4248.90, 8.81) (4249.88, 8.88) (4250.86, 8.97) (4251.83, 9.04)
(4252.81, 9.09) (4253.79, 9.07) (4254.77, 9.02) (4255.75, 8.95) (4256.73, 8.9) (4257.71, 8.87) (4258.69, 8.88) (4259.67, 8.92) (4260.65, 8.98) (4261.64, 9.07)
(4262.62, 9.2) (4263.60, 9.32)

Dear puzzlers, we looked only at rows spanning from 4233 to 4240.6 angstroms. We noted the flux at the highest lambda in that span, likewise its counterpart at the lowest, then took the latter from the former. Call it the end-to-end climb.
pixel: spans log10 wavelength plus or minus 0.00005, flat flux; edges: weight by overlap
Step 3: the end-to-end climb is -0.1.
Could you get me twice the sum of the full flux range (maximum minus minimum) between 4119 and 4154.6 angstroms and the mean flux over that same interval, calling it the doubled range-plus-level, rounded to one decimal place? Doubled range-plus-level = 20.1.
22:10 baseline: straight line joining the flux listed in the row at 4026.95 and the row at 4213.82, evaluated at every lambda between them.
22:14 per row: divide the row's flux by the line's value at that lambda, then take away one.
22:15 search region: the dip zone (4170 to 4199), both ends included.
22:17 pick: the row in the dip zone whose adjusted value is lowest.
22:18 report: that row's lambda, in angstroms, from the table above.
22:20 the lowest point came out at 4172.31 angstroms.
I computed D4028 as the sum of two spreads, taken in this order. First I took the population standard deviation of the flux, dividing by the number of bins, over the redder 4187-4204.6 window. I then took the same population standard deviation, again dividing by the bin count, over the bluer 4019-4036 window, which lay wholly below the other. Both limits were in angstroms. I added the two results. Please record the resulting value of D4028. 0.58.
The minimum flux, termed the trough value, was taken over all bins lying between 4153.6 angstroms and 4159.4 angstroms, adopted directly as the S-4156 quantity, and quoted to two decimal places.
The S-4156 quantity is 9.00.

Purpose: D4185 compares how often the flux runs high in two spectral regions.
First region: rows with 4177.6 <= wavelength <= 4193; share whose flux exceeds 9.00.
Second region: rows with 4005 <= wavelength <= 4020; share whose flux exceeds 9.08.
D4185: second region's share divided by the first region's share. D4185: 2.0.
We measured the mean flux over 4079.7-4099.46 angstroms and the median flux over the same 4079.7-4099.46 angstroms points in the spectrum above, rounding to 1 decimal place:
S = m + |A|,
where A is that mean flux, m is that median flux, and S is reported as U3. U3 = 16.5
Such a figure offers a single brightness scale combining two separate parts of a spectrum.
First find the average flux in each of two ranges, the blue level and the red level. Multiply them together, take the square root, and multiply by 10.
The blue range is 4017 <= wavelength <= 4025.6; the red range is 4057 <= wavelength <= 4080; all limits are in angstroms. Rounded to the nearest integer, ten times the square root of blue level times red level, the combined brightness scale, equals 94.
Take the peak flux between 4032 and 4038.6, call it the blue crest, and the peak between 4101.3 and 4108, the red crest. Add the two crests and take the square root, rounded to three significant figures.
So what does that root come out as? 4.14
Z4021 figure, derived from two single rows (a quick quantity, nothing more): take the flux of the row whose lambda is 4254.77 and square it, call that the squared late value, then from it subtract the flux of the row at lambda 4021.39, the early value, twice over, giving 61.8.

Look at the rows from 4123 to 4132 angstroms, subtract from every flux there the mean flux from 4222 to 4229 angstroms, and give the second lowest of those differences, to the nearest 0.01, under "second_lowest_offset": -0.18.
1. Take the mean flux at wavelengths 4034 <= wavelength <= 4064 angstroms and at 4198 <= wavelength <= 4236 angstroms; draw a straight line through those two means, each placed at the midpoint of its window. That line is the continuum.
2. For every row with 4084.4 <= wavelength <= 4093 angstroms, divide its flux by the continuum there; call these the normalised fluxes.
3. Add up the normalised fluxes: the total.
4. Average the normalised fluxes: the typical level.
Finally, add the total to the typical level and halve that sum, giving 4.6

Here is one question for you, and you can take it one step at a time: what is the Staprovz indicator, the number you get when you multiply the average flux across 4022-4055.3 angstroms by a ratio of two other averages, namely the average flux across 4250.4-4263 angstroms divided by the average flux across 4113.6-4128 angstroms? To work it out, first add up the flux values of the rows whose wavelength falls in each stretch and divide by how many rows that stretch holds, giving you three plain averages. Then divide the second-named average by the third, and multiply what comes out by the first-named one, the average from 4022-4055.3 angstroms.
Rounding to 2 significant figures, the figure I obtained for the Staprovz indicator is 9.7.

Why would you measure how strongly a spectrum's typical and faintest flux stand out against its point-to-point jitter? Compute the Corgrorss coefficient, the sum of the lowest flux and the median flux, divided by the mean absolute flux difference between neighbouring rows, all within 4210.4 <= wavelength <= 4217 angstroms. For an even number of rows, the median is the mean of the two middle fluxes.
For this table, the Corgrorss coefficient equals 90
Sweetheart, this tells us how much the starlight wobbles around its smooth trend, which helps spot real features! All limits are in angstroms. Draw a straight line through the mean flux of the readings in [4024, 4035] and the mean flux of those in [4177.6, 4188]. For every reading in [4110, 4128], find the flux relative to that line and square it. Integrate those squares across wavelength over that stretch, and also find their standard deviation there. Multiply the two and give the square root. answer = 1.2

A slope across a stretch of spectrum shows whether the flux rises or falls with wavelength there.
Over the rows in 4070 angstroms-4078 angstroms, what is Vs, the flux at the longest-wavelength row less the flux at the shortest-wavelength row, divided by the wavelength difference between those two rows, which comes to -0.056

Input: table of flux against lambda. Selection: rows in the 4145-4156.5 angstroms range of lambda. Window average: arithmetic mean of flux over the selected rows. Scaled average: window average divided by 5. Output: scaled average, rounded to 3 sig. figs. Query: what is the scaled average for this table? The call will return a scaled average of 1.84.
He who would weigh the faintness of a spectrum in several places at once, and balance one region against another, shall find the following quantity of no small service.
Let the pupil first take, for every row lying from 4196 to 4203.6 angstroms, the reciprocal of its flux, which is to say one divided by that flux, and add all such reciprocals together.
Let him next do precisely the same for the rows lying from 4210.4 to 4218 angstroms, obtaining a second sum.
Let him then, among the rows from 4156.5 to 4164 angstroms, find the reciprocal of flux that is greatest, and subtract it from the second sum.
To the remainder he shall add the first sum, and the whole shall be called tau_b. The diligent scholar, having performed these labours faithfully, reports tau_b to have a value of 1.72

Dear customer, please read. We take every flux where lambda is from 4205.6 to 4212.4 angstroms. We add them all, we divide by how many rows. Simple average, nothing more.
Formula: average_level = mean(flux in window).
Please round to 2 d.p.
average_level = 9.48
